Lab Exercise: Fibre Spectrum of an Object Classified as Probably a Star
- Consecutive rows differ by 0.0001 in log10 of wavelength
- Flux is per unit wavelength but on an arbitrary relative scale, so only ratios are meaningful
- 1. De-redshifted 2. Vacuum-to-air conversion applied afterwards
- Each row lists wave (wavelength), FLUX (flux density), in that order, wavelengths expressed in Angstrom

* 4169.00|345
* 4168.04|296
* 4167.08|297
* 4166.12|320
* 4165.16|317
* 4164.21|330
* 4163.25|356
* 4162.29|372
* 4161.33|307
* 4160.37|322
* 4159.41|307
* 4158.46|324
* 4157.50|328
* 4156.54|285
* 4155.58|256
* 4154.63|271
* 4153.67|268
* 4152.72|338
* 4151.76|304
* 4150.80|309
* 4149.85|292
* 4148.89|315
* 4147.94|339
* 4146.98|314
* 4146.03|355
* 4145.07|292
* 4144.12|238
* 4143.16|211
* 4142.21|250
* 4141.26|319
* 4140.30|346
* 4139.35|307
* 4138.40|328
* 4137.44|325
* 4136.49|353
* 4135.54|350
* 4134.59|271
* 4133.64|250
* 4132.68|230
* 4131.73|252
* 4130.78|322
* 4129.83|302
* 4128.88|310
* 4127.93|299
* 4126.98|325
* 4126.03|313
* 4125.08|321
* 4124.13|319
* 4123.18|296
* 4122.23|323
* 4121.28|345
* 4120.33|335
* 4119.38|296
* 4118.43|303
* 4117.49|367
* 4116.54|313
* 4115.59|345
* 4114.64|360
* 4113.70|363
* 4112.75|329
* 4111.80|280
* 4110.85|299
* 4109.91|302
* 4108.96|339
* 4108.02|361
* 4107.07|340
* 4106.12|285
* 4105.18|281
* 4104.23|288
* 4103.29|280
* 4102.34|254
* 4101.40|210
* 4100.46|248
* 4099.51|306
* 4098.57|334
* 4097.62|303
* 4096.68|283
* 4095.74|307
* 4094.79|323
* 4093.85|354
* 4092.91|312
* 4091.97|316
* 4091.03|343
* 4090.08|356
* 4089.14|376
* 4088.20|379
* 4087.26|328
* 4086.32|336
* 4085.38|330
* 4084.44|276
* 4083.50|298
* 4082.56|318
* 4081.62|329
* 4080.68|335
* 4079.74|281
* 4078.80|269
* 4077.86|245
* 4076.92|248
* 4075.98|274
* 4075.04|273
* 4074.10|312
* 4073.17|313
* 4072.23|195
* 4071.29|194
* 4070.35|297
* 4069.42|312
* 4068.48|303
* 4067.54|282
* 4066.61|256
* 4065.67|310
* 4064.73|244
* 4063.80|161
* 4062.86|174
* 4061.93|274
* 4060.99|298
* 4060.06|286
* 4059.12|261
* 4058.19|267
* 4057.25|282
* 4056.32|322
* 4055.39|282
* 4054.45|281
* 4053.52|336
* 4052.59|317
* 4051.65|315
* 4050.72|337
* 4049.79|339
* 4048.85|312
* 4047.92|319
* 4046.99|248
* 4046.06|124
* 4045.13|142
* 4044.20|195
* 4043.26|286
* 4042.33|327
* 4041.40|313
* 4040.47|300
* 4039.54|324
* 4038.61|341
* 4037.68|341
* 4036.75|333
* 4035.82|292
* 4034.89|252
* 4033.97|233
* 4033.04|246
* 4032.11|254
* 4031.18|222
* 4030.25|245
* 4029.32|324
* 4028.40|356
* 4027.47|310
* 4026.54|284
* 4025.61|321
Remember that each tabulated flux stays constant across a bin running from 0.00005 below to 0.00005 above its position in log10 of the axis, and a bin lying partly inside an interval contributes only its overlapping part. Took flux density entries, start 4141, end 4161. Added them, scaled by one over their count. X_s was 297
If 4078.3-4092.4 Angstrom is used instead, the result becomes 325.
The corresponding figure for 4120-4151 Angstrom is 305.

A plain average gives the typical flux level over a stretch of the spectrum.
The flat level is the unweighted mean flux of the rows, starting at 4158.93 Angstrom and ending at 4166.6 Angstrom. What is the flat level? 329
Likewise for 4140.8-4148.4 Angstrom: 290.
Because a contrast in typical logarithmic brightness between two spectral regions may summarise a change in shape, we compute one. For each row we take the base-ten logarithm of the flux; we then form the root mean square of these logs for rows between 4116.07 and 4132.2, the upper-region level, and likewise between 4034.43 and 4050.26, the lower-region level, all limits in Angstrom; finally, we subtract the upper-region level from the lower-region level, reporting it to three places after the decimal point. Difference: -0.059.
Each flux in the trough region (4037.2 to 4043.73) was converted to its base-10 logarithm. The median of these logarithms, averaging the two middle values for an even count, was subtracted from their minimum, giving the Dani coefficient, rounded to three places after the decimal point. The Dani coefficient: -0.054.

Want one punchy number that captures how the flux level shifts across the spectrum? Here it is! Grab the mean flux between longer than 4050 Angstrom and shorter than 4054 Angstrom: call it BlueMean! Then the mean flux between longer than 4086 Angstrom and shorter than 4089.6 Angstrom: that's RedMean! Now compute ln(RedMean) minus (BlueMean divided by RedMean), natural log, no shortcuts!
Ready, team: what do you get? 4.95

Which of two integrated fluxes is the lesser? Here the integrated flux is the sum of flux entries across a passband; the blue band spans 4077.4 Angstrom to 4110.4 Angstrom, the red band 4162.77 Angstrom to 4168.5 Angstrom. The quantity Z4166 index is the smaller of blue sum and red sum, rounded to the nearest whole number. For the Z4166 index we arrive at 1916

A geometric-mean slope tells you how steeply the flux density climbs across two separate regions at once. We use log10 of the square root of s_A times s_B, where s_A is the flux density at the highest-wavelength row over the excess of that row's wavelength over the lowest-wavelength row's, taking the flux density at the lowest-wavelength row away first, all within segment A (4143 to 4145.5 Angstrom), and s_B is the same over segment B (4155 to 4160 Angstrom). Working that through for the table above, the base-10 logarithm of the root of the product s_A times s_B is 1.38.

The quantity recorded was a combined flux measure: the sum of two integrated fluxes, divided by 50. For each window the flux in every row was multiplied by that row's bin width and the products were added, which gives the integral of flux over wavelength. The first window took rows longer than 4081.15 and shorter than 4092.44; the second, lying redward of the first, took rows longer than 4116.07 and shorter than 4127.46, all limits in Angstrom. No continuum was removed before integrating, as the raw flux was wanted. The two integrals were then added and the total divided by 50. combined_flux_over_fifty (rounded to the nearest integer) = 148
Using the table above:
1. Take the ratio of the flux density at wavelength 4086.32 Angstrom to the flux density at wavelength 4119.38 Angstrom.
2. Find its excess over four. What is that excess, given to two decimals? -2.86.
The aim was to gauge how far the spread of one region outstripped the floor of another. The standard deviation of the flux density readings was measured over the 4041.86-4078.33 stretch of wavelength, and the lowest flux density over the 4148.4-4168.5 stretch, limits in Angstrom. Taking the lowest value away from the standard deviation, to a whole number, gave -201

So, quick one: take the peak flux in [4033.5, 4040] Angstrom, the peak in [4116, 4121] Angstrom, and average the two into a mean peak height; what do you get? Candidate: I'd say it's 354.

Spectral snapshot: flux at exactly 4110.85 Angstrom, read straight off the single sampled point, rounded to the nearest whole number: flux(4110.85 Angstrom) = 299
